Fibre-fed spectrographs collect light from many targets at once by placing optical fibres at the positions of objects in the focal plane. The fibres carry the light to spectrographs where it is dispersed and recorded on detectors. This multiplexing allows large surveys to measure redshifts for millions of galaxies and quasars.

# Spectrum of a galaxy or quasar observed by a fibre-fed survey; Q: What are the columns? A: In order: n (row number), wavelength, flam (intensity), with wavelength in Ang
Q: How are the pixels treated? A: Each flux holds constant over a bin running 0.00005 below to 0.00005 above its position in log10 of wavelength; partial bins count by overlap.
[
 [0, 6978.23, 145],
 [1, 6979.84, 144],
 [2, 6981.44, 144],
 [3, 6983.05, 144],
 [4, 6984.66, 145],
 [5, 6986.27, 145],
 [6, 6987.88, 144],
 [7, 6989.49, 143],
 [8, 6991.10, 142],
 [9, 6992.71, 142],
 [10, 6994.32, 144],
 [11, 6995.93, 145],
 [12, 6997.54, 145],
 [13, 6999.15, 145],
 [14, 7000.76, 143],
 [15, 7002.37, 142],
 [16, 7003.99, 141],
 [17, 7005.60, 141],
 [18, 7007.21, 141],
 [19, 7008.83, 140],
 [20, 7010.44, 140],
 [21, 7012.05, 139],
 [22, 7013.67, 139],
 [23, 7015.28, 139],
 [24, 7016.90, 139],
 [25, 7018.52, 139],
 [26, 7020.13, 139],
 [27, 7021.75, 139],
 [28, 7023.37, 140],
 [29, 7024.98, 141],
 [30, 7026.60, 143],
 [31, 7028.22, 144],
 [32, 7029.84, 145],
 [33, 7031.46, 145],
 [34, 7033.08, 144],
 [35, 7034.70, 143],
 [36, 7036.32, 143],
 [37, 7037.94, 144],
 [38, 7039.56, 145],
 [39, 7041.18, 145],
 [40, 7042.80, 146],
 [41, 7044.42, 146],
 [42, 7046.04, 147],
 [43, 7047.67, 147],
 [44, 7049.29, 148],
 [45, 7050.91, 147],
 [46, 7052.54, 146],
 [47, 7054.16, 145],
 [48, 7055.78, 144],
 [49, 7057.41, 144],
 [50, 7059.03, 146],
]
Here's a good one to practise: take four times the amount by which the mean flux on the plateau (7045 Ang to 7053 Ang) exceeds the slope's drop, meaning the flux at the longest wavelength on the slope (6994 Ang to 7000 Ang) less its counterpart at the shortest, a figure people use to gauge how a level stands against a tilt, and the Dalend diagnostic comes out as 584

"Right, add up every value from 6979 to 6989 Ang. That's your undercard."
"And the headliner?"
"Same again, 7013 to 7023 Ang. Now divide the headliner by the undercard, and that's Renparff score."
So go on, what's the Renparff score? 0.96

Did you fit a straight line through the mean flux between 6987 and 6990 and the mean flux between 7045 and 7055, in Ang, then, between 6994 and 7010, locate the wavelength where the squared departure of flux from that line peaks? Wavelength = 7008.83 Ang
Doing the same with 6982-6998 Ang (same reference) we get 6992.71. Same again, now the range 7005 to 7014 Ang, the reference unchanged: 7013.67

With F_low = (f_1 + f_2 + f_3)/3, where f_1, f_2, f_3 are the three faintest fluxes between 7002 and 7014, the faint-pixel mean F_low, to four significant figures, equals 139.3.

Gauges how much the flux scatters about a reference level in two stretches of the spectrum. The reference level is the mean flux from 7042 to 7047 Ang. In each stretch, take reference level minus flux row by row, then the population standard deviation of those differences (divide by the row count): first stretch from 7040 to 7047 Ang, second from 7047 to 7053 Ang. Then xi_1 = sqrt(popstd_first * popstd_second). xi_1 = 0.71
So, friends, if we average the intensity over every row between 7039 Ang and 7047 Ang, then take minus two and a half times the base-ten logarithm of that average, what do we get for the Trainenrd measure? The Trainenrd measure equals -5.41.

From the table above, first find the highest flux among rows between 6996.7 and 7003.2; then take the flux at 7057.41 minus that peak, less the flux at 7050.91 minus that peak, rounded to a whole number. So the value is -3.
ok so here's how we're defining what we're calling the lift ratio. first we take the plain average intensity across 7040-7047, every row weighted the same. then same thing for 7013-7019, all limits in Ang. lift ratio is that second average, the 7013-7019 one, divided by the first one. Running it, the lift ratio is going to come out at 0.95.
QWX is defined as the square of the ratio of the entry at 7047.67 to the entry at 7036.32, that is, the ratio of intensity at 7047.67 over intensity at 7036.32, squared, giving 1.06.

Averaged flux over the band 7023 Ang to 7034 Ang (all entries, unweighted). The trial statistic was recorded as 143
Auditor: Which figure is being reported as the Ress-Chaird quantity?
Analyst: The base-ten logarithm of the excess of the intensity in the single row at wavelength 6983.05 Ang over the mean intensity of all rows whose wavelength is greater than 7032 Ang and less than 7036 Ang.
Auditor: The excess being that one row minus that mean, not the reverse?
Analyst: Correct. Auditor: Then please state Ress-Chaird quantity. -0.30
